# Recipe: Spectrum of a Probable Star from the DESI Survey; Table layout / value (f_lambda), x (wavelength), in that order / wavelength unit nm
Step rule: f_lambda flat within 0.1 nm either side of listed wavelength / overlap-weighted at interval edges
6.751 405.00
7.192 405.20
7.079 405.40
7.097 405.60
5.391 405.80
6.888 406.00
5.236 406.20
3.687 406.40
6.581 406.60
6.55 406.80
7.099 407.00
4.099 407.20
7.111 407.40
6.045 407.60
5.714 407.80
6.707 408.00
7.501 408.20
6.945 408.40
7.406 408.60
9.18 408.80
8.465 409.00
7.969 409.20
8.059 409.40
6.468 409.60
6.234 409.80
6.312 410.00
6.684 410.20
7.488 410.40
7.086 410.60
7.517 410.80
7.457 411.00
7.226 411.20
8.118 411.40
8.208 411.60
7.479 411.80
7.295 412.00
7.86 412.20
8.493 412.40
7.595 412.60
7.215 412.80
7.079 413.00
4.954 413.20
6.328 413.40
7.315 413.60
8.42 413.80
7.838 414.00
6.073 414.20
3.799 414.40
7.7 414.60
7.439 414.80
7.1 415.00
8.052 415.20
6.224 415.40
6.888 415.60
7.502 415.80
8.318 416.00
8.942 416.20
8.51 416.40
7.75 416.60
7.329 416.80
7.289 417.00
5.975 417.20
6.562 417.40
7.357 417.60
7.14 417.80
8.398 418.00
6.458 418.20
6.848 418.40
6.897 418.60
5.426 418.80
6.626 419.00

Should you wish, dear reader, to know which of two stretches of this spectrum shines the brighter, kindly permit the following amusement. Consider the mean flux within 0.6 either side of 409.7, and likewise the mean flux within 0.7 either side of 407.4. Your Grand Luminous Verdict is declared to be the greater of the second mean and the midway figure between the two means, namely 6.6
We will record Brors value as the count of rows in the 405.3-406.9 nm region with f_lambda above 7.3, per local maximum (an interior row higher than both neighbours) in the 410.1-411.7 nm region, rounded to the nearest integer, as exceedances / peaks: 0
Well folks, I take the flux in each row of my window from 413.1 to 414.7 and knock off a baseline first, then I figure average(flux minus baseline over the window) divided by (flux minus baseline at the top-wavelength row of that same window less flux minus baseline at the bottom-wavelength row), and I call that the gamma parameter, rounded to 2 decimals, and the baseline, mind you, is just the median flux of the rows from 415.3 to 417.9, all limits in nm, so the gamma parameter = -0.28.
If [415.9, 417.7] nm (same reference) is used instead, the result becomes -0.24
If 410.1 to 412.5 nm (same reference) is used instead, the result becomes 0.14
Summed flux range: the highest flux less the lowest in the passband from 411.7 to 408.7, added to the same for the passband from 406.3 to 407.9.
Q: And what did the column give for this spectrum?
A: 6.4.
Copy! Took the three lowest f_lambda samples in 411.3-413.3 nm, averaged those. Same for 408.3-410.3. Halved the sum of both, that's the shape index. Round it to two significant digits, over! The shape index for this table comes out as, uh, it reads 6.4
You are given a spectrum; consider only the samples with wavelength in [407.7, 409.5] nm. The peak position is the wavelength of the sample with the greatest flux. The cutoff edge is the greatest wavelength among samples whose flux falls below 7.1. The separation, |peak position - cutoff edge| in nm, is 0.40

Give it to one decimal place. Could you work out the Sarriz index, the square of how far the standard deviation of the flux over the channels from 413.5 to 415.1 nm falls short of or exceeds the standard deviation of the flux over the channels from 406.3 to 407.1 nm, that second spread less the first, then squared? 0.0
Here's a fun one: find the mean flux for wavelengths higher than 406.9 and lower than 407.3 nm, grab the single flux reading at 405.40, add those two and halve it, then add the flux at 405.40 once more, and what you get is 13.4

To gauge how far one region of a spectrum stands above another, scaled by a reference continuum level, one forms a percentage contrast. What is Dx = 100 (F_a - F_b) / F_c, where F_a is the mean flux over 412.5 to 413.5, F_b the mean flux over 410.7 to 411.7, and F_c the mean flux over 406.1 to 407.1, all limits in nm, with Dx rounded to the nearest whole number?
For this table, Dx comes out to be -18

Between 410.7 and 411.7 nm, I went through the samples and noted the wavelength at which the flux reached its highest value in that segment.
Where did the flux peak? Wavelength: 411.60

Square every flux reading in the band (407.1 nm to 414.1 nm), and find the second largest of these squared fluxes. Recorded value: 72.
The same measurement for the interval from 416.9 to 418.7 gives 54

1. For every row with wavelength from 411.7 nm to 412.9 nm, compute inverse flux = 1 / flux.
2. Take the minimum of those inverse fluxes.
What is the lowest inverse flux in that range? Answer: 0.118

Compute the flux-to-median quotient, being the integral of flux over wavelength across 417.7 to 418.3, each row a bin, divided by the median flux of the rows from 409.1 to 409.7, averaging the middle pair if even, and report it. 0.55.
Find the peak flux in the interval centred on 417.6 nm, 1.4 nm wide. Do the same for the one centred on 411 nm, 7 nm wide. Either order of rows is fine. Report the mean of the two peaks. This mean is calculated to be 8.79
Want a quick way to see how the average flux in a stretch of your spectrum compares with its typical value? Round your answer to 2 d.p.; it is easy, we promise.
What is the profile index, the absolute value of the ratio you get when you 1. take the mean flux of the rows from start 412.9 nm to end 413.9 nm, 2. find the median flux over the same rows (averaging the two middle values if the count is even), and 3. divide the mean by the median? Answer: 0.96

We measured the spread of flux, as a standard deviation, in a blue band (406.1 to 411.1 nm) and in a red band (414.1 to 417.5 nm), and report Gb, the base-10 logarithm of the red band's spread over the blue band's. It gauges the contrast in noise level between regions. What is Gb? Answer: -0.01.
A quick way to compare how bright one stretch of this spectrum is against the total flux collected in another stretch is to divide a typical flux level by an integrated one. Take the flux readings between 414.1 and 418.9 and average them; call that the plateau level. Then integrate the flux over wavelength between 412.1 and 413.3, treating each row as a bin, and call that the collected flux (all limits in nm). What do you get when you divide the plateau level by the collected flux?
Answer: 0.8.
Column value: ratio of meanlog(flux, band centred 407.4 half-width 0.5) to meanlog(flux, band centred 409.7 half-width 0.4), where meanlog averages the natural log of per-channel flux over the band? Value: 0.93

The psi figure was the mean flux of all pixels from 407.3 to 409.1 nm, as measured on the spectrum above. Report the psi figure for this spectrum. 7.23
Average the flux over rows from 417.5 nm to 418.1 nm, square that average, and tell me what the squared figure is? 58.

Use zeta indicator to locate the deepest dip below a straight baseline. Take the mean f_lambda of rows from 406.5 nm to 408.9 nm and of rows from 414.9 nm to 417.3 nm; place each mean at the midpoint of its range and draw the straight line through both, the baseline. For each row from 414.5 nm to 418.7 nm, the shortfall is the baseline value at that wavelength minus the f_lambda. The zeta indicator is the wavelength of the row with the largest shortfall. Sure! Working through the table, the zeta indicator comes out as 417.20 nm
